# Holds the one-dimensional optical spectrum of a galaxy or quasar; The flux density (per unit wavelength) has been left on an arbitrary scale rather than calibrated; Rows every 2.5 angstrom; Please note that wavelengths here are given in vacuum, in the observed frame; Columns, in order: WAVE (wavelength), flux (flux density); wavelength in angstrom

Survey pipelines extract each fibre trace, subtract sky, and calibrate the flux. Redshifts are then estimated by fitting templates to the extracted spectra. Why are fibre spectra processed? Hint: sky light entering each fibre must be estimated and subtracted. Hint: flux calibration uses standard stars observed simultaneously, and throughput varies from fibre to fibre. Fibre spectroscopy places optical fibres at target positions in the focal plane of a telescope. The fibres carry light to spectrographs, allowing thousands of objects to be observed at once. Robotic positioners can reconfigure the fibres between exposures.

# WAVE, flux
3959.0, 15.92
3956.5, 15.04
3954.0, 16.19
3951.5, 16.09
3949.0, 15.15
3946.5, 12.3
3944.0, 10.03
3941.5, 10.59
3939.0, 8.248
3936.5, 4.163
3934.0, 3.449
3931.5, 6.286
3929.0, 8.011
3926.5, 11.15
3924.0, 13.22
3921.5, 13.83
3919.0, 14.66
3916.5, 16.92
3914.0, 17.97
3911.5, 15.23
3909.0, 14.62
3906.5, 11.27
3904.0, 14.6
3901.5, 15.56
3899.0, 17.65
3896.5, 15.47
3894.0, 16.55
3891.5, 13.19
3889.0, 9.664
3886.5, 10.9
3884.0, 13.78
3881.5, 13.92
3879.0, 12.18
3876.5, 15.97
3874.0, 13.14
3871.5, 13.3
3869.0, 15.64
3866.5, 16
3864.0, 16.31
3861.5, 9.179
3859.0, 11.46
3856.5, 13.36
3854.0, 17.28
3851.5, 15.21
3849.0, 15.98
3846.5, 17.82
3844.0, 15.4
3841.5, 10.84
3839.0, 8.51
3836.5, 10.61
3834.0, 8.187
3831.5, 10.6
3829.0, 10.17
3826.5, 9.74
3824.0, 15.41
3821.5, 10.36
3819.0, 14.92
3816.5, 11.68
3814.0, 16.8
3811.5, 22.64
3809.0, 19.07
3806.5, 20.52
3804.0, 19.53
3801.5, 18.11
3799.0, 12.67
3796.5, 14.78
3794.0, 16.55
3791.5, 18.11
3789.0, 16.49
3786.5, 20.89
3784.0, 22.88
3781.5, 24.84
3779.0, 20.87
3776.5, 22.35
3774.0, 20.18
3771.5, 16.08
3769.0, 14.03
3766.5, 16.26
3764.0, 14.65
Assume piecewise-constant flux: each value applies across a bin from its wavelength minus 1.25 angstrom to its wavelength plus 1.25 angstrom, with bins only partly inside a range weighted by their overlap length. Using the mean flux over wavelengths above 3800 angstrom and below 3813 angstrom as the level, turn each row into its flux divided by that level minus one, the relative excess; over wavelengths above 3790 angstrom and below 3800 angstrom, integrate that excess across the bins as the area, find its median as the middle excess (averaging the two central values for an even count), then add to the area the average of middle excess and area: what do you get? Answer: -3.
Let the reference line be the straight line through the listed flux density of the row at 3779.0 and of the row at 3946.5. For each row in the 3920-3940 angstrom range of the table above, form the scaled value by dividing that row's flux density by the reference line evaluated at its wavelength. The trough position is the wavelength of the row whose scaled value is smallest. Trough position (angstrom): 3934.0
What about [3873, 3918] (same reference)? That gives 3889.0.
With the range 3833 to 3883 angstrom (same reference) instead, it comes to 3834.0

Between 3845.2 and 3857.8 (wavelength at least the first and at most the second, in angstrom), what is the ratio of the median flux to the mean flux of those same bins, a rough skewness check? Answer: 1.00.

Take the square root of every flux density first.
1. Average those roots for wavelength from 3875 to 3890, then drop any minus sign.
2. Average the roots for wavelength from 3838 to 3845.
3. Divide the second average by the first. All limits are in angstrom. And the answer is 0.95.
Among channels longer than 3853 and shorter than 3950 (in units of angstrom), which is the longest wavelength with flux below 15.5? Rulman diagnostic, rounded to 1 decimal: 3949.0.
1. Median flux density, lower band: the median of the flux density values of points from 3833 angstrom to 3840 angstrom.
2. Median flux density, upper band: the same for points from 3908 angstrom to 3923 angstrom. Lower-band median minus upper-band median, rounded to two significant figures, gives -6.4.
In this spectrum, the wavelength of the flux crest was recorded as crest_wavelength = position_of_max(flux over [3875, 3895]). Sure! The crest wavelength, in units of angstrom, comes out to 3894.0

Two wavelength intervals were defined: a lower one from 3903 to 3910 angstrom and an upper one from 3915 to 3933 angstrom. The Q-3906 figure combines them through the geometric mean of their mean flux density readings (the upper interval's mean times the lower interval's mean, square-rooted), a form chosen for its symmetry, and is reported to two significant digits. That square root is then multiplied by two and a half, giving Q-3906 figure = 32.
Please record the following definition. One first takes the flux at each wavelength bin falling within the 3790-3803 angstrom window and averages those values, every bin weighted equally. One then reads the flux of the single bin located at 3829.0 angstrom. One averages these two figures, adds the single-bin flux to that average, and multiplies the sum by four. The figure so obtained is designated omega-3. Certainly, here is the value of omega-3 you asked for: 93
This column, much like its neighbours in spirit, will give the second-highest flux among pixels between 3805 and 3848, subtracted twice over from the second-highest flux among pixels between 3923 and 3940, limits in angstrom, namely -29.9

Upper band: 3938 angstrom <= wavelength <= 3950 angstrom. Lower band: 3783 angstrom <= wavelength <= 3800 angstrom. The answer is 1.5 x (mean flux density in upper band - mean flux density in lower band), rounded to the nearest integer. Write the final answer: -9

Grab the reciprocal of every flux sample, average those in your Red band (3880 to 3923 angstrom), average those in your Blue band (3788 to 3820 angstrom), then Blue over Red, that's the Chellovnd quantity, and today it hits 0.85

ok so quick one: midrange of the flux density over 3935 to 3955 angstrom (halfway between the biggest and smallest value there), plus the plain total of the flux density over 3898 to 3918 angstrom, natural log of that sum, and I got 4.9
